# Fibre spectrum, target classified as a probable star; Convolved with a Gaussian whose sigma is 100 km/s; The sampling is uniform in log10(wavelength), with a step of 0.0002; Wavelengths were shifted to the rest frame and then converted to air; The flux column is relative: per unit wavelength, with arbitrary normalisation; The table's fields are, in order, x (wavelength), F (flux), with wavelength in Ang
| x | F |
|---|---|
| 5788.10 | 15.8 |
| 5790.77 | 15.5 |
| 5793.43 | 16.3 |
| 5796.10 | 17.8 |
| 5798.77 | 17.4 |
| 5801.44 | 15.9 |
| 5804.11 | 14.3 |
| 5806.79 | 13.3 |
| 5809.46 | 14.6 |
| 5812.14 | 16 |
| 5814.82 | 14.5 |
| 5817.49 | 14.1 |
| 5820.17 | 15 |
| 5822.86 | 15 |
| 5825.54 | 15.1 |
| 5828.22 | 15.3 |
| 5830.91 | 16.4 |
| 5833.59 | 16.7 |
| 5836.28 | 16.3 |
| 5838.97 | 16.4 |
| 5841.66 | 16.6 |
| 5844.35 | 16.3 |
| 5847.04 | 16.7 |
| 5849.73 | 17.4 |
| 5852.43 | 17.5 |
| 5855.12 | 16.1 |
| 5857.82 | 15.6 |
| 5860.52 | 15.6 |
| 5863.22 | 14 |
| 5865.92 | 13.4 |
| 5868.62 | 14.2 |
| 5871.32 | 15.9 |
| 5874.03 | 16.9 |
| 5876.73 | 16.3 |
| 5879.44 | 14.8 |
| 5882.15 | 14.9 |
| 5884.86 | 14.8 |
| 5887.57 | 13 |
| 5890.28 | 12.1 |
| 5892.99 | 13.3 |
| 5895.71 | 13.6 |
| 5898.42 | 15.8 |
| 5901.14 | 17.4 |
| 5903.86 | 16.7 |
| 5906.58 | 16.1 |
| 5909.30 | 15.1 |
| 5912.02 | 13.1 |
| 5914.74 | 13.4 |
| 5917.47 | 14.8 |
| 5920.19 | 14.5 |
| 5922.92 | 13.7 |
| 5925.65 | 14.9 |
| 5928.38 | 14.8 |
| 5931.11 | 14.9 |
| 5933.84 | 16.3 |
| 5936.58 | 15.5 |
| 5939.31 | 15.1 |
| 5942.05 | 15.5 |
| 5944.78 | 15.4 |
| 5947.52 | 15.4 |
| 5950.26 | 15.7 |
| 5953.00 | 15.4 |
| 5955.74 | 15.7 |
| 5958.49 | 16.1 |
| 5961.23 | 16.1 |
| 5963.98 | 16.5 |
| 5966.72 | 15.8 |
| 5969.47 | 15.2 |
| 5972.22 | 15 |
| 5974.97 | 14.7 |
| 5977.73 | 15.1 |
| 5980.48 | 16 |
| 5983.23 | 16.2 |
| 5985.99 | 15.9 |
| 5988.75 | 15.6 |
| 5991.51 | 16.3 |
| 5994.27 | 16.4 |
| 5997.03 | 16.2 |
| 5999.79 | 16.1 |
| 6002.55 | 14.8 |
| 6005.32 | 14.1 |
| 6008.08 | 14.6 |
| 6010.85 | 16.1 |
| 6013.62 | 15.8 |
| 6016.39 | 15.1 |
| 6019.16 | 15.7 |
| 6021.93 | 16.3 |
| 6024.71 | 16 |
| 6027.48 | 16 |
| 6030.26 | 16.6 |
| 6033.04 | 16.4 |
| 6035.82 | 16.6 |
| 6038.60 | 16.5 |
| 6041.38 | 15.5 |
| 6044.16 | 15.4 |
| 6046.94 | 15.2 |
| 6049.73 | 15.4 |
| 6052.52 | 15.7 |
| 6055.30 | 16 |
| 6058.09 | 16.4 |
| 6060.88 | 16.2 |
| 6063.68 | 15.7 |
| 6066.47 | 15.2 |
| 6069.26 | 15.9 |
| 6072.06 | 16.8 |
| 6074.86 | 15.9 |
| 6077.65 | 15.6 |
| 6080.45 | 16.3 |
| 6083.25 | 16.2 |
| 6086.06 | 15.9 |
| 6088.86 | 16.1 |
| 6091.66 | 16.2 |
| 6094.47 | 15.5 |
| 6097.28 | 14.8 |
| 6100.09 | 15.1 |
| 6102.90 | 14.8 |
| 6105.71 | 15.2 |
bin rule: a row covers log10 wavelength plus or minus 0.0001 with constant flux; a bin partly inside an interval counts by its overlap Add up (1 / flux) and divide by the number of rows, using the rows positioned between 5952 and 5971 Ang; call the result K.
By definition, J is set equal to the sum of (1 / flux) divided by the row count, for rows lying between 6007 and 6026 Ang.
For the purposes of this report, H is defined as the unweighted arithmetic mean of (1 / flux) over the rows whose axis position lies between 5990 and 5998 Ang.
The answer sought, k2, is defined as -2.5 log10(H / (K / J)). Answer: 3.02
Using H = 0.0614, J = 0.0640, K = 0.0632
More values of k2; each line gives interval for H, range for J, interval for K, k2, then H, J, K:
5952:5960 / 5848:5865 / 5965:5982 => 3.04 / 0.0636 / 0.0627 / 0.0654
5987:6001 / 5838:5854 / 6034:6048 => 3.08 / 0.0621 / 0.0595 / 0.0632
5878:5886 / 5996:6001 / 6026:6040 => 2.91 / 0.0674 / 0.0619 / 0.0609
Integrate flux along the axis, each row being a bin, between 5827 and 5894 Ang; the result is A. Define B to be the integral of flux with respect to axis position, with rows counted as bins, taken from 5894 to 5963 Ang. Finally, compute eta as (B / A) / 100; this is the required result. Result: 0.0101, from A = 1036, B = 1051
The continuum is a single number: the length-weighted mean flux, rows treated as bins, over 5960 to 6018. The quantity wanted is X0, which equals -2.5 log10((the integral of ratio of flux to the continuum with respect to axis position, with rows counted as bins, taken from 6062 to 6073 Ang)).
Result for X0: -2.62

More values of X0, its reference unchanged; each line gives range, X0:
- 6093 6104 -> -2.56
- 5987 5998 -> -2.64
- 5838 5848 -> -2.56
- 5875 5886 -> -2.58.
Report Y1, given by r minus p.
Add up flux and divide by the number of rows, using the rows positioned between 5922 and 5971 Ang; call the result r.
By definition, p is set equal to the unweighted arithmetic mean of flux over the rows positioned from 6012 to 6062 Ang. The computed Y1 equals -0.5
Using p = 15.9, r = 15.4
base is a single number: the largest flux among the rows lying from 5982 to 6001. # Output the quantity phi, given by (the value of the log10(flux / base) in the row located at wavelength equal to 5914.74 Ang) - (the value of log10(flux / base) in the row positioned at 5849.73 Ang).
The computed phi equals -0.11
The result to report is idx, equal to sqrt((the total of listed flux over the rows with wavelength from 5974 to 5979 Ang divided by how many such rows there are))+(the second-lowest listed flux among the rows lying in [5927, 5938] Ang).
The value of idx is 18.8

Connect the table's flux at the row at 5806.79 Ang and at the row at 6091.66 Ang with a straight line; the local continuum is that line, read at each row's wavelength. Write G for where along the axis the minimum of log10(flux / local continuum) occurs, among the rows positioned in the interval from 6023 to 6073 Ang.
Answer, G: 6066.47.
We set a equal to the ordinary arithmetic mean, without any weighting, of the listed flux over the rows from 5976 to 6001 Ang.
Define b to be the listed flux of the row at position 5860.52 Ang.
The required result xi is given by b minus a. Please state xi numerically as -0.38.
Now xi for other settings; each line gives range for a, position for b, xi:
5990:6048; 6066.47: -0.60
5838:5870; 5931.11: -0.92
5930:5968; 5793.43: 0.63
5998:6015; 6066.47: -0.05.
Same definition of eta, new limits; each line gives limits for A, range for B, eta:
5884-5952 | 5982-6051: 0.0108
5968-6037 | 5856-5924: 0.0093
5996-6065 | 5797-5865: 0.0098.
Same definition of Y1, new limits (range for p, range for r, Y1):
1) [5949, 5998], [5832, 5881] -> 0.2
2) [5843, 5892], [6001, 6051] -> 0.4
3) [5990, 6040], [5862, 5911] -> -1.0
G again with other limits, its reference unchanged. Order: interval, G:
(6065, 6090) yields 6066.47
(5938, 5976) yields 5974.97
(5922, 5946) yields 5922.92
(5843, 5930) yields 5890.28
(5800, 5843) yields 5806.79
